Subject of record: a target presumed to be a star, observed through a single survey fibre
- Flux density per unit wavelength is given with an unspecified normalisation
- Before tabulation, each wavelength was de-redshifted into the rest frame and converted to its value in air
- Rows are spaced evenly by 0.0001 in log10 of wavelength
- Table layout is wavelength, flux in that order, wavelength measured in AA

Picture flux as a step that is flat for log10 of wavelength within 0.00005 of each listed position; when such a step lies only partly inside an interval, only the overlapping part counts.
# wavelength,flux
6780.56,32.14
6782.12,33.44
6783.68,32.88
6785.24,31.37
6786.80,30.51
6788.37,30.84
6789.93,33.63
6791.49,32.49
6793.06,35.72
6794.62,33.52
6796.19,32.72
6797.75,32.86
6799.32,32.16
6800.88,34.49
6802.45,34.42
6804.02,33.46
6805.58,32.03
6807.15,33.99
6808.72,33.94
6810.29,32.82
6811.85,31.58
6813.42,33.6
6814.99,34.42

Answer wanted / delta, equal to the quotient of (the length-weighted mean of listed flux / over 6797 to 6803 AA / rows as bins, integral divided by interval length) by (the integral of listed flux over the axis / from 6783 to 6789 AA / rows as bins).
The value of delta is 0.178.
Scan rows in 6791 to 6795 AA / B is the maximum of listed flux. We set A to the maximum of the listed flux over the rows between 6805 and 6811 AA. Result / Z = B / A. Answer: 1.05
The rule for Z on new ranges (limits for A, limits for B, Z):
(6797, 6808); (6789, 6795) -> 1.04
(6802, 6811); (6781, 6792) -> 0.98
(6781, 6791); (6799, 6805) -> 1.03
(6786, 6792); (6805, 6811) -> 1.01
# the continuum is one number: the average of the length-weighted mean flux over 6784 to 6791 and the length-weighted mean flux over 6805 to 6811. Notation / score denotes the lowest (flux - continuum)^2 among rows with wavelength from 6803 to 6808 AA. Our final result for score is 0.19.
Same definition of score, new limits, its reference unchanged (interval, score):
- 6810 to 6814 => 0.13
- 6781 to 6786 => 0.17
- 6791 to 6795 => 0.00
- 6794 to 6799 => 0.07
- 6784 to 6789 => 1.20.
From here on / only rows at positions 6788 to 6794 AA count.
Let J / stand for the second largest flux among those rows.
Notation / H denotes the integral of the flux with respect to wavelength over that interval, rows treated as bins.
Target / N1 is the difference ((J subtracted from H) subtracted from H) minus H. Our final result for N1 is -167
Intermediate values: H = 200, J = 33.63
